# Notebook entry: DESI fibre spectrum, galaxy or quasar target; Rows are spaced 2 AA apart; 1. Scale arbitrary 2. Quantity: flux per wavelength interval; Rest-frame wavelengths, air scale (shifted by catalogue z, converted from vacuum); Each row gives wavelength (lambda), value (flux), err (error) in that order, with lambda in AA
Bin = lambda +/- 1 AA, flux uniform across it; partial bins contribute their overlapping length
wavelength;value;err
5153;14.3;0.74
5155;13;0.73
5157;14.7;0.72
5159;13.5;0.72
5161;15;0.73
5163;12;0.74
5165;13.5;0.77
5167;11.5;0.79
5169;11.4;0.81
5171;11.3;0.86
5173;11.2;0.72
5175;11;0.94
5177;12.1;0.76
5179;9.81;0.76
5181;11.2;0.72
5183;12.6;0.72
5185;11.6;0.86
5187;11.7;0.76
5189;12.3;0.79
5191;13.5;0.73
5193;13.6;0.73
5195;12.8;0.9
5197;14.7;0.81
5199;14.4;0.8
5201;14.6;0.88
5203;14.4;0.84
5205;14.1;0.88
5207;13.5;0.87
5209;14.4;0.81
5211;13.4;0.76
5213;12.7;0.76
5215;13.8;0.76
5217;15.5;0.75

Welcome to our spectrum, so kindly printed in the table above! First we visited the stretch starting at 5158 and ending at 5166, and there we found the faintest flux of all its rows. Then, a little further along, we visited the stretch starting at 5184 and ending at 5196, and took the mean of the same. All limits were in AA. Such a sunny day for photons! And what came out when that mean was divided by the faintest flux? 1.05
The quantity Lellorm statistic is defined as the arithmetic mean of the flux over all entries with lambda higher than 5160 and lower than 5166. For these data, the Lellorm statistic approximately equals 13.5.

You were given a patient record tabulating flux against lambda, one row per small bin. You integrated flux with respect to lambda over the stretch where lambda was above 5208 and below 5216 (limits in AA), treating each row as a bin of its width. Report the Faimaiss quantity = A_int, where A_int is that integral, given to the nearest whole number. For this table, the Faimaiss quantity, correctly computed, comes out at 109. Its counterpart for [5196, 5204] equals 116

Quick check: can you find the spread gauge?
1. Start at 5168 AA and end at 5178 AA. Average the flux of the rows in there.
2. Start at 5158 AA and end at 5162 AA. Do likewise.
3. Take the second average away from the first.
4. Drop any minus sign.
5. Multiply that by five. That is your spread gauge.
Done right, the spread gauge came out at 14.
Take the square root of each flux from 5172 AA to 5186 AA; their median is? 3.35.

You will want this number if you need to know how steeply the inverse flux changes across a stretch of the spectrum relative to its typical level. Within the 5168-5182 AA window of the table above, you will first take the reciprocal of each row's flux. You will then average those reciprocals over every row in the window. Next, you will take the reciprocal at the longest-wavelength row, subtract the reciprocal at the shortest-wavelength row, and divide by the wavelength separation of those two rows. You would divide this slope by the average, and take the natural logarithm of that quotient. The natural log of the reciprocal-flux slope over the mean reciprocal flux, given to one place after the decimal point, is -6.5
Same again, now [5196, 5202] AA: -6.4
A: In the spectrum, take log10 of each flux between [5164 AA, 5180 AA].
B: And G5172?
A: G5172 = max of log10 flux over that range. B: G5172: 1.13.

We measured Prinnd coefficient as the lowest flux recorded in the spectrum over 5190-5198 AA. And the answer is 12.8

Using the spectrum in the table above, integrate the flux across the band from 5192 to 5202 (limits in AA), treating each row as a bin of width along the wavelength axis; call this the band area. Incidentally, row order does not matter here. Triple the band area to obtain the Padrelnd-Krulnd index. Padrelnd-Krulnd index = 421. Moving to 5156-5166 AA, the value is 412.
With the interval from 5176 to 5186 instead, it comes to 344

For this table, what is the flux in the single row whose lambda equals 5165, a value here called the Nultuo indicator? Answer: 13.5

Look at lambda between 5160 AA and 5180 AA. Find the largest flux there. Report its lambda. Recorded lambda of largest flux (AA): 5161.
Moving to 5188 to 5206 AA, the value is 5197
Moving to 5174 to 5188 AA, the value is 5183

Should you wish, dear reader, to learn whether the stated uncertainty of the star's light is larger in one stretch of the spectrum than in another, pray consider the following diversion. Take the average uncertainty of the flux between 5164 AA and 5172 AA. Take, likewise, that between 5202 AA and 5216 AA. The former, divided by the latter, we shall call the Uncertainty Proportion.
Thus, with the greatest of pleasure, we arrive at 1.00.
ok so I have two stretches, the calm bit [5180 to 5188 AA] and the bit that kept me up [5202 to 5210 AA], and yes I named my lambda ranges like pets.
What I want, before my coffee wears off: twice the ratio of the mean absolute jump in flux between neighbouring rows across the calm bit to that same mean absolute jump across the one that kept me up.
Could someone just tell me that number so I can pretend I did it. 2.8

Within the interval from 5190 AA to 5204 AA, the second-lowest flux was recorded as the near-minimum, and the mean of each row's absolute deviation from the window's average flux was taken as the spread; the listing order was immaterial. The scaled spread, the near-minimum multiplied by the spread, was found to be 8.1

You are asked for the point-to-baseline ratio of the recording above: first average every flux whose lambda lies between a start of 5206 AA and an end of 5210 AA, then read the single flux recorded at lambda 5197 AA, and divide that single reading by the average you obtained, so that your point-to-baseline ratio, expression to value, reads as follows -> 1.05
